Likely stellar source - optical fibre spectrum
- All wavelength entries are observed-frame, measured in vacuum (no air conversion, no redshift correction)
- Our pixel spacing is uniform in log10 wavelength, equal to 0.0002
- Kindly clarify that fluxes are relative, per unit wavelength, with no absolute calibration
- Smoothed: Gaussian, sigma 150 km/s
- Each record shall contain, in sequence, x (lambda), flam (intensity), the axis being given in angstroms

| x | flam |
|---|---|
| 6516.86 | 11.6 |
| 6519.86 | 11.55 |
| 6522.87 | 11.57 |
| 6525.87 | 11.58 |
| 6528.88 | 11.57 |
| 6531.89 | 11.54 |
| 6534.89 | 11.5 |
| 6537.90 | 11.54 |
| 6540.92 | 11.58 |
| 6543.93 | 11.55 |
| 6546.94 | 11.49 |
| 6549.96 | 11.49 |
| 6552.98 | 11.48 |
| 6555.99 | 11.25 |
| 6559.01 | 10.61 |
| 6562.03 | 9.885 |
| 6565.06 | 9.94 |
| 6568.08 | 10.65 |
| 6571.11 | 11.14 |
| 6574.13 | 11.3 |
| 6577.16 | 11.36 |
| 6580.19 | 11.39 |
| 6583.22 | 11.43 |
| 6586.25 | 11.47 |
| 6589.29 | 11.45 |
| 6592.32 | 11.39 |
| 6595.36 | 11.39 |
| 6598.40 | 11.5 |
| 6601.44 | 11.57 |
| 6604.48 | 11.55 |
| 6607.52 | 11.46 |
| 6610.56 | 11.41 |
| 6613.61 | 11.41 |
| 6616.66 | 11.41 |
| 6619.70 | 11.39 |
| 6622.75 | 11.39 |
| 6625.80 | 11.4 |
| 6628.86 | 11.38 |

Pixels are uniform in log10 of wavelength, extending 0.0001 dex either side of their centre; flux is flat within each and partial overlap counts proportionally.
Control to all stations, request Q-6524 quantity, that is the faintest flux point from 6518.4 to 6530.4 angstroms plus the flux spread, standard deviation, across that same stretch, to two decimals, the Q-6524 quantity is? 11.56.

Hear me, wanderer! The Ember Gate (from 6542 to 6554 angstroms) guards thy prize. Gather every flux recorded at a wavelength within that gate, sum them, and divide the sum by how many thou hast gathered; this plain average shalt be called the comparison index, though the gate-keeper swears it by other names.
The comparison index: 11.5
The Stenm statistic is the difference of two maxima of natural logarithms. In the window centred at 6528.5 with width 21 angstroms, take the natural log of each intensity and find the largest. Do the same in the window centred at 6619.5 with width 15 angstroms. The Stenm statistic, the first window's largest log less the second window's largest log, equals 0.015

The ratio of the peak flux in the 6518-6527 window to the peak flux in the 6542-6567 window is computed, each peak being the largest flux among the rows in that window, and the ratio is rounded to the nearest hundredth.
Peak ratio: 1.00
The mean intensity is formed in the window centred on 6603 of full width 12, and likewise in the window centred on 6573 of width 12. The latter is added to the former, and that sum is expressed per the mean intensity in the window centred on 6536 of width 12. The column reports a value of 1.96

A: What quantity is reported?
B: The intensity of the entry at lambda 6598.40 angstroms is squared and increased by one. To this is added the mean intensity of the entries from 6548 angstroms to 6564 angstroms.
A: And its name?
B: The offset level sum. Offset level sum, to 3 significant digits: 144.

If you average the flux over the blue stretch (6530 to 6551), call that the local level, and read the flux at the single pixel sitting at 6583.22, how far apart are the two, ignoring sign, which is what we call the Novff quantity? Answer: 0.10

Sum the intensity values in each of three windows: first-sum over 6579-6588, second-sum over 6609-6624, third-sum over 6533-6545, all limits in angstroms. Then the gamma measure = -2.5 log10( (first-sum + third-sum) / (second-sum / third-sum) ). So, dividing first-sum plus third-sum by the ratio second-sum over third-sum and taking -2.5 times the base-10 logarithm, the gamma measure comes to -4.53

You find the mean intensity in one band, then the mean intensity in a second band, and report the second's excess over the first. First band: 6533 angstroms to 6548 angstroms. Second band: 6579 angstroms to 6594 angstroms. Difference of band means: -0.11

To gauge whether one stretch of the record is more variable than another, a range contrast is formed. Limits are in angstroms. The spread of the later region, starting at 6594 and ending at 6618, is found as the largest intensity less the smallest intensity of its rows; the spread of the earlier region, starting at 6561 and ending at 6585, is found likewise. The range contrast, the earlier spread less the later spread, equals 1.4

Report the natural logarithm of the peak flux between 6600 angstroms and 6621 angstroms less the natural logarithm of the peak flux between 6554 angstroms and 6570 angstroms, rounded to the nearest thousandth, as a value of 0.028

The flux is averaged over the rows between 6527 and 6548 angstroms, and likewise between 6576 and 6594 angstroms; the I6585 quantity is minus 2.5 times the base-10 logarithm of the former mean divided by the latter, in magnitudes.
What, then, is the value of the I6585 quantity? -0.012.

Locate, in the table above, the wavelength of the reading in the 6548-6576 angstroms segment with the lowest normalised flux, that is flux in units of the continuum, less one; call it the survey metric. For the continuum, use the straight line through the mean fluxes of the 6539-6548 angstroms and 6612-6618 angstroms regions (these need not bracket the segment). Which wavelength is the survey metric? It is 6562.03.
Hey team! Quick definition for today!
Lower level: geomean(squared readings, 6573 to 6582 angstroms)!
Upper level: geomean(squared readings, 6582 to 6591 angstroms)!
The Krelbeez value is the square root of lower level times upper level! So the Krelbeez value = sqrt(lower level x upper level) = 130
